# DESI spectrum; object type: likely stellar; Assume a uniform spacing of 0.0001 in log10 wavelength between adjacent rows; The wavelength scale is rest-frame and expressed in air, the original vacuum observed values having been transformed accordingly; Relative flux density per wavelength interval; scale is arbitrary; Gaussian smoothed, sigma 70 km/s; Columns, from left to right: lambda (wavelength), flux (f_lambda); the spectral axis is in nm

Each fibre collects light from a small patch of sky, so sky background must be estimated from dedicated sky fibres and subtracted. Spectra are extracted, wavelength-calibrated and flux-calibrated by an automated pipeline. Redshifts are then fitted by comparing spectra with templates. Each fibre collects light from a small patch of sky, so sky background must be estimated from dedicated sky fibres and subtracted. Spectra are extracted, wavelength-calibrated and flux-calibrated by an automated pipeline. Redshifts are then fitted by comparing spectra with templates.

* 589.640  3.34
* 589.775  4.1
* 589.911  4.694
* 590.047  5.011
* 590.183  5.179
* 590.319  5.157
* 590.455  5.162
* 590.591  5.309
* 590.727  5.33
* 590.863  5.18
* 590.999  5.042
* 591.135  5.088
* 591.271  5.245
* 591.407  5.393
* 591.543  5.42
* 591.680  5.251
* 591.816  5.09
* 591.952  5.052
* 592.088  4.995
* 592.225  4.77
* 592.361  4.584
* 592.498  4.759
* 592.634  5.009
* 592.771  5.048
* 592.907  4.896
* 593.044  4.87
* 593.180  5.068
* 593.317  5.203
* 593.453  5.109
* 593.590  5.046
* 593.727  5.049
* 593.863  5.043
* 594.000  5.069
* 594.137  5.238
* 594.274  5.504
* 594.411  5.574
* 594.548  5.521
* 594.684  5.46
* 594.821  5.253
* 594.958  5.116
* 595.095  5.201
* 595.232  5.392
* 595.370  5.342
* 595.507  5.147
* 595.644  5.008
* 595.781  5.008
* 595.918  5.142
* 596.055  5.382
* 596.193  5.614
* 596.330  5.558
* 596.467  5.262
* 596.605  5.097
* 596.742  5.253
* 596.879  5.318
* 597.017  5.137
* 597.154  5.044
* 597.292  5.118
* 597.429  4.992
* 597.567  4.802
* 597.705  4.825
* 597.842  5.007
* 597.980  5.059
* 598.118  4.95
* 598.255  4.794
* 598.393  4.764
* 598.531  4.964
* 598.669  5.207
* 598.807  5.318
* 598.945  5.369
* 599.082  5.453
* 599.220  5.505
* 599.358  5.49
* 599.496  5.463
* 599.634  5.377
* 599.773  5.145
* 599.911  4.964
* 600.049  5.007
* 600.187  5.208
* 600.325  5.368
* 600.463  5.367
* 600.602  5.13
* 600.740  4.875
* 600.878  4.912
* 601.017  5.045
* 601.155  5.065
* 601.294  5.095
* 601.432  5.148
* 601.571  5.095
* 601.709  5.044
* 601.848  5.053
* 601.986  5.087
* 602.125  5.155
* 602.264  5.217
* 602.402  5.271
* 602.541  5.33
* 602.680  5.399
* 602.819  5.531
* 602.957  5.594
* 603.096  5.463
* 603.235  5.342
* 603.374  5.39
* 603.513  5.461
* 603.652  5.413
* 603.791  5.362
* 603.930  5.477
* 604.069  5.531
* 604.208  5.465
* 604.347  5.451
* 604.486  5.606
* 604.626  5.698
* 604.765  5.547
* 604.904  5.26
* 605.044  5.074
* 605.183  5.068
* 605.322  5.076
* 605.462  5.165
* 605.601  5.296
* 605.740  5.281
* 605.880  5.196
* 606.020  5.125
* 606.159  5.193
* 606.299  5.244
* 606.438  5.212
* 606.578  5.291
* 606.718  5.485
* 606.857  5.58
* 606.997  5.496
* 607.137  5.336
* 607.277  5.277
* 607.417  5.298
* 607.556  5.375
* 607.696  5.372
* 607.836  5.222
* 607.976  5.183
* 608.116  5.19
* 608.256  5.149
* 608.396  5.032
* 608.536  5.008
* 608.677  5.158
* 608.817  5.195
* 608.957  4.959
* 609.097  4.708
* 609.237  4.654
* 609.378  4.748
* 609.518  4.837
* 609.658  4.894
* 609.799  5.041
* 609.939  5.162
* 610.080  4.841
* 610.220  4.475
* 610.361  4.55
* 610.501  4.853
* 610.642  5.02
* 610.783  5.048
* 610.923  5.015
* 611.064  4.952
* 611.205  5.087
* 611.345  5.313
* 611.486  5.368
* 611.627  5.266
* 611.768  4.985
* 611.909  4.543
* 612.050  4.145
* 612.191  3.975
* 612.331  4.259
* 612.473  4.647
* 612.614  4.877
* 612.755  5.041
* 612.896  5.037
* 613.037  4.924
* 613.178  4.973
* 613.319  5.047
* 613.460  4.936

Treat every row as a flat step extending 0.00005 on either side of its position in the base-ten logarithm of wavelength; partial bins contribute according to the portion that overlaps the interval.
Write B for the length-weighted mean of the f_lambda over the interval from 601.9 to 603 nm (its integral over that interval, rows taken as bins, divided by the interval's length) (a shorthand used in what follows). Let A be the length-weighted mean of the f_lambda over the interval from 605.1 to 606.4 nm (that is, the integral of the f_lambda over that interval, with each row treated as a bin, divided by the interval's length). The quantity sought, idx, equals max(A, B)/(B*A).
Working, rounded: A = 5.185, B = 5.32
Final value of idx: 0.193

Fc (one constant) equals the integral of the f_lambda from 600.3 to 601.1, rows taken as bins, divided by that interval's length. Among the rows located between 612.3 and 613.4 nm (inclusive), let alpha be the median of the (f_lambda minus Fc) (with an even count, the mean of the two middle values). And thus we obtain -0.15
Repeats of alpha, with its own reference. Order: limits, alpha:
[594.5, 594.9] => 0.36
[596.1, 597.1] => 0.16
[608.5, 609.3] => -0.12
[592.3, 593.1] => -0.22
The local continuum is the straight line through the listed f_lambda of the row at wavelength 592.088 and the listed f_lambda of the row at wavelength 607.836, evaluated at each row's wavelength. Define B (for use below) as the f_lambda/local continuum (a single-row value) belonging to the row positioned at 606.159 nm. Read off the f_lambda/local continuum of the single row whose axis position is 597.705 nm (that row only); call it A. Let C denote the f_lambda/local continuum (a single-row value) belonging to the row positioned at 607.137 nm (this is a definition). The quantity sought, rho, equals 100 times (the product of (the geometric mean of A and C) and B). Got 99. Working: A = 0.95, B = 1.00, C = 1.02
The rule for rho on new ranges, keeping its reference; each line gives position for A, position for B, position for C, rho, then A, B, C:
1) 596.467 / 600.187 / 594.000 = 104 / 1.04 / 1.02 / 1.01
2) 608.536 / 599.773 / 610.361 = 92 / 0.96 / 1.01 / 0.87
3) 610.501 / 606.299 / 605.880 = 97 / 0.92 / 1.01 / 1.00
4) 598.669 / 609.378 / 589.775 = 83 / 1.02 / 0.91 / 0.83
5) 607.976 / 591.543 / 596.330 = 113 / 0.99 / 1.09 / 1.10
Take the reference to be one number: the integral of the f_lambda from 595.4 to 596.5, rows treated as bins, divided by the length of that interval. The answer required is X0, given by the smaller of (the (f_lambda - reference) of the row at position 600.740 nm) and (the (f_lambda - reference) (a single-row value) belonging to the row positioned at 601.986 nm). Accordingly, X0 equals -0.40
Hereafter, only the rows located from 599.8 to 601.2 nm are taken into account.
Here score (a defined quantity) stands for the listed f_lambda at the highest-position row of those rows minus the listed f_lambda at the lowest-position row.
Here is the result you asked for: 0.10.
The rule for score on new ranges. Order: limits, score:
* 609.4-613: 0.20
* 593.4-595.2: 0.09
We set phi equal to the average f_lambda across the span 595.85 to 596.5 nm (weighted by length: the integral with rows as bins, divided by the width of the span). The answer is 5.40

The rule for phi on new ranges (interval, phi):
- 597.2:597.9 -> 4.95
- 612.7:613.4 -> 5.01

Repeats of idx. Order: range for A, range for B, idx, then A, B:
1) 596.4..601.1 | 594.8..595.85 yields 0.195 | 5.135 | 5.18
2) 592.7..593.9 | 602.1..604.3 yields 0.198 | 5.038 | 5.41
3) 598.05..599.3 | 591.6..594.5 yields 0.198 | 5.154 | 5.06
